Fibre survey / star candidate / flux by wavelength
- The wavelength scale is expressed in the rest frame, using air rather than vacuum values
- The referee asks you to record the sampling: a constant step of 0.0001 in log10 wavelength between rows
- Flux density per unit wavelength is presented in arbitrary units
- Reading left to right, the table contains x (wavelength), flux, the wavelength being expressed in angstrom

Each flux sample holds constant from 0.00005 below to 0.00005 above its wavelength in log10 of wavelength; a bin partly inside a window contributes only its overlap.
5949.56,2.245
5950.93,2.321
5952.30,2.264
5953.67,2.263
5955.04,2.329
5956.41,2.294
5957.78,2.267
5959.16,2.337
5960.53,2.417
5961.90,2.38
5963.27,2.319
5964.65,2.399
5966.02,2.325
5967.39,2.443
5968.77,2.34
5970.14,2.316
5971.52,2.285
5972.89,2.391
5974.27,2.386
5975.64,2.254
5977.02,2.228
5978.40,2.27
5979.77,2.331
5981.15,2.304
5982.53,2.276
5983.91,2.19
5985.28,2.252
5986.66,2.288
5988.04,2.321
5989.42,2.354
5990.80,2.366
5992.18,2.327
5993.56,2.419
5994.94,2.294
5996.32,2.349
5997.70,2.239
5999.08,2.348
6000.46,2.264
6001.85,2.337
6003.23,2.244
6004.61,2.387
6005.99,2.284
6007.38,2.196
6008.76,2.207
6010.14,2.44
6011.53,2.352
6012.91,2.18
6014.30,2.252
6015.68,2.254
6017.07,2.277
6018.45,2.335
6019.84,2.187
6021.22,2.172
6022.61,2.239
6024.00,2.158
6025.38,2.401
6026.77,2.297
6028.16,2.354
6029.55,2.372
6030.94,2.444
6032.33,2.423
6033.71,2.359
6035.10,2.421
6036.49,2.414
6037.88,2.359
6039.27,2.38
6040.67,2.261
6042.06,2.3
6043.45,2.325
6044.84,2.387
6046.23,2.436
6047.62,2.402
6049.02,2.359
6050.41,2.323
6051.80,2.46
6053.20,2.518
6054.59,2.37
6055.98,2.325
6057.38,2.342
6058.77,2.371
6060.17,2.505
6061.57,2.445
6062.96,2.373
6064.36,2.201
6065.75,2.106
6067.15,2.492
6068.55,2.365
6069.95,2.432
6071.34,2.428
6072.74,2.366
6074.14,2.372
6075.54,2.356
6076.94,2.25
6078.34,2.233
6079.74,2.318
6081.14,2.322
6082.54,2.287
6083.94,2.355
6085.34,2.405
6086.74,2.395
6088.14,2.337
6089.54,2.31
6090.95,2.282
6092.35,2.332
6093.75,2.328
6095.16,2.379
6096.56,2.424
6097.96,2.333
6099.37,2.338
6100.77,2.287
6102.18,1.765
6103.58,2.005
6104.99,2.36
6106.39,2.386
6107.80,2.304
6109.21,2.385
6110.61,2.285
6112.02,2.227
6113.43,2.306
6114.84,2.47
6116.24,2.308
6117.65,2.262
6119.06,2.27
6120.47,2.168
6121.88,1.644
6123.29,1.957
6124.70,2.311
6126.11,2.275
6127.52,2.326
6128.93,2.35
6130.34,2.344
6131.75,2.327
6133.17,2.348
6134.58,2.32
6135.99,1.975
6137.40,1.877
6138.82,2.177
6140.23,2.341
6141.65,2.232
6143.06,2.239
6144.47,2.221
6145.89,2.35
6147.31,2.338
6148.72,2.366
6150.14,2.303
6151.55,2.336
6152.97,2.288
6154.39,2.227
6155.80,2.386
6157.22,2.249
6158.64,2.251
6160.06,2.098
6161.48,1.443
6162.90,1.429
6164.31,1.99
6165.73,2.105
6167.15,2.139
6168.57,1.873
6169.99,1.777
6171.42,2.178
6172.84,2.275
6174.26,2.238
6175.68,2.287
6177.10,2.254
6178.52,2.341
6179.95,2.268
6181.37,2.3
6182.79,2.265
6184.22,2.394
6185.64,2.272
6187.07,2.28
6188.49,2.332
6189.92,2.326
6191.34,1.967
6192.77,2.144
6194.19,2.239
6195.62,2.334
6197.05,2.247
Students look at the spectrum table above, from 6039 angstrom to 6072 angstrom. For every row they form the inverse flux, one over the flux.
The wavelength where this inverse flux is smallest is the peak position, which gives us 6053.20 angstrom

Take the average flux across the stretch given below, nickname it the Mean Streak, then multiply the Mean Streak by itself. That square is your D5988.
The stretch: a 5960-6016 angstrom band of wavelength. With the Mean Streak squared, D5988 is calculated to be 5.3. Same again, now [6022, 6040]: 5.5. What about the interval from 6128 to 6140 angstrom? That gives 4.9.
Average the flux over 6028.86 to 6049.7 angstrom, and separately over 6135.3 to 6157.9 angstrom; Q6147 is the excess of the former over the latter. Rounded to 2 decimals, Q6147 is 0.13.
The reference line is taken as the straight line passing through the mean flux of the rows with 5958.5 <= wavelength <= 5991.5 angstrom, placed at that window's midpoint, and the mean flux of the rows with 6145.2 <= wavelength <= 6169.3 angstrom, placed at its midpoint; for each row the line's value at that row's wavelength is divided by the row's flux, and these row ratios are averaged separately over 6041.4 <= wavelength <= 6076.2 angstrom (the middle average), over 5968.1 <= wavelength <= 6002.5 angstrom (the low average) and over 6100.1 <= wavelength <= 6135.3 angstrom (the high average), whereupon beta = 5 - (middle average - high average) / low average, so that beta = 5.04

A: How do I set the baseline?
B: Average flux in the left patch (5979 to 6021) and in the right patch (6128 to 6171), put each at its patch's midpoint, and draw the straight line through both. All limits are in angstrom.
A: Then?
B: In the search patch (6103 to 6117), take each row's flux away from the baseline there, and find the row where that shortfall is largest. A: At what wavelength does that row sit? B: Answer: 6103.58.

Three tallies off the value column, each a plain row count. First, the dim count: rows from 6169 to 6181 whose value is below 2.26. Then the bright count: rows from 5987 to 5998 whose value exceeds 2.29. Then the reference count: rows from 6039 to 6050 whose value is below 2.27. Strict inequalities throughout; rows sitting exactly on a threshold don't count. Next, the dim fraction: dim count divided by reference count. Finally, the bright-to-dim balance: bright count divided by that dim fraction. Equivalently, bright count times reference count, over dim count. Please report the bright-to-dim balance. 2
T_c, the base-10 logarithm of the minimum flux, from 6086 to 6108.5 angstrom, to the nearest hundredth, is 0.25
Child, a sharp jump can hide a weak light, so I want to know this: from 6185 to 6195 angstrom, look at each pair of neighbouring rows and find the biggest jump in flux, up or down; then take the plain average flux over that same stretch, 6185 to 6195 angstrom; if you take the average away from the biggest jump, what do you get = -1.9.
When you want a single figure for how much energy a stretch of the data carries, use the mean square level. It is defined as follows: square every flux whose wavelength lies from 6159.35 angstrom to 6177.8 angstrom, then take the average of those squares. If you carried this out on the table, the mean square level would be 4.11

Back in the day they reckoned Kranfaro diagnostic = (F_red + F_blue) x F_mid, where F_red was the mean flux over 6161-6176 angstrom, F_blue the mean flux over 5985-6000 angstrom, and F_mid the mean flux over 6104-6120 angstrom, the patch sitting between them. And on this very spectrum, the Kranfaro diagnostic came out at 10.0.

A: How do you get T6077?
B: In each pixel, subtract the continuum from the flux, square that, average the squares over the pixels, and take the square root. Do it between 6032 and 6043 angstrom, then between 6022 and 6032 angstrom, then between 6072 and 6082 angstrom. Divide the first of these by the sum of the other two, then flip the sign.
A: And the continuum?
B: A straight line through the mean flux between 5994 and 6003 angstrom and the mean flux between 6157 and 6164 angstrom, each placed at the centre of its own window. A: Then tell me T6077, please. -0.47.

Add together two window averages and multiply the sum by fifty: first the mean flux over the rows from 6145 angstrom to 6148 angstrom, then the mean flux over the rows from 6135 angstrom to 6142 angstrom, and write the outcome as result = 223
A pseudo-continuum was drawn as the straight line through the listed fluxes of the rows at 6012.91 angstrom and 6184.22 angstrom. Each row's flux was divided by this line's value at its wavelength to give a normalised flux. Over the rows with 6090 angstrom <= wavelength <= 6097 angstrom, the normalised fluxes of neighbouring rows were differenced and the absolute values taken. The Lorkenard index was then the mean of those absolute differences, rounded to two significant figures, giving 0.016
